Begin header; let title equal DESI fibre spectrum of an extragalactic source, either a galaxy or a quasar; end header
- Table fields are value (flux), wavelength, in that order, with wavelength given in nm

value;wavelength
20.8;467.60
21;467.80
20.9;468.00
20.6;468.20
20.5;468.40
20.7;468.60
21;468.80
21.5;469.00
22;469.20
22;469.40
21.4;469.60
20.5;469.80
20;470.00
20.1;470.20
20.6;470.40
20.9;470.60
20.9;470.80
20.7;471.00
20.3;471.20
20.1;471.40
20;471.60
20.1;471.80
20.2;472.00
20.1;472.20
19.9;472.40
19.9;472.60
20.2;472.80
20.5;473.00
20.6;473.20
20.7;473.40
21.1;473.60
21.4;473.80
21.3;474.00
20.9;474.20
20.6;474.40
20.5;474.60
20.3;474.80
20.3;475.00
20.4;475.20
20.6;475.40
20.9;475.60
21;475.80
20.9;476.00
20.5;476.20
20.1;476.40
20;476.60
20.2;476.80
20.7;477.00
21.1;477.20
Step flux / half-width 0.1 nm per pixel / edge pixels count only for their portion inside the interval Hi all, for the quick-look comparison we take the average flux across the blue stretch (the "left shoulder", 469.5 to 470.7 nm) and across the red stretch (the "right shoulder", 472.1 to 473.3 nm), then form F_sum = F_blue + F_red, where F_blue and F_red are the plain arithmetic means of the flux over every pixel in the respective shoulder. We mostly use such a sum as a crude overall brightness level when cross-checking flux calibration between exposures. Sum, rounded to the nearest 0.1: 40.8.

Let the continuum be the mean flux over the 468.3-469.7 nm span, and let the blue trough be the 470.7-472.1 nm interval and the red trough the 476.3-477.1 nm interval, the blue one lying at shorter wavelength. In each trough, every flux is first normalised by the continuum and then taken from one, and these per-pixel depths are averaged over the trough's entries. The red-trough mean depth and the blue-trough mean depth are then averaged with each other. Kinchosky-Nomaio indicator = 0.047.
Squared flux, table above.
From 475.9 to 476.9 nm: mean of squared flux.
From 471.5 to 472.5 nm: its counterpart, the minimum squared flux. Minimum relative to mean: 0.96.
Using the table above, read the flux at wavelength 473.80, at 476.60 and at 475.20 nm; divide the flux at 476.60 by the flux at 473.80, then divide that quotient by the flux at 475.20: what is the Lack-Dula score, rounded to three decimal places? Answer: 0.046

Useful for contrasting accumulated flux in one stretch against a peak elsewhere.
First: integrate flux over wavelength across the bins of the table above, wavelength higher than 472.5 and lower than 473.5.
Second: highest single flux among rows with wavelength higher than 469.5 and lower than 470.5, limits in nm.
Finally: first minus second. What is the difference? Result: -1.0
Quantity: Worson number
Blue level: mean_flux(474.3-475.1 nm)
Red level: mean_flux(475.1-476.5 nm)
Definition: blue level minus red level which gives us -0.2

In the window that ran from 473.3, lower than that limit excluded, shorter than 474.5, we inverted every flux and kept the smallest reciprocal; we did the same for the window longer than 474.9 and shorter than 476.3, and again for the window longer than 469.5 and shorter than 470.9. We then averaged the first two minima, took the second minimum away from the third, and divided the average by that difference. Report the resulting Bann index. -53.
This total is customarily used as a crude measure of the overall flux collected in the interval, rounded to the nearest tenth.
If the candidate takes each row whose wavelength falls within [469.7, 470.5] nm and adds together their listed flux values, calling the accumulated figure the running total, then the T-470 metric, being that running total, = 81.2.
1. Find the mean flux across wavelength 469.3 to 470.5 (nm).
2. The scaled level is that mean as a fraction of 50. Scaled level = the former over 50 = 0.415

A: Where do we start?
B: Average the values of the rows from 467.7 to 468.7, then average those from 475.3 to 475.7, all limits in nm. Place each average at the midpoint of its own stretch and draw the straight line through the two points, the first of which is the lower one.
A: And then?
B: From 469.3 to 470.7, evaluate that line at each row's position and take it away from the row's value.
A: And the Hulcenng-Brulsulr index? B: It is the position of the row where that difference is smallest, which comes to 470.00 nm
